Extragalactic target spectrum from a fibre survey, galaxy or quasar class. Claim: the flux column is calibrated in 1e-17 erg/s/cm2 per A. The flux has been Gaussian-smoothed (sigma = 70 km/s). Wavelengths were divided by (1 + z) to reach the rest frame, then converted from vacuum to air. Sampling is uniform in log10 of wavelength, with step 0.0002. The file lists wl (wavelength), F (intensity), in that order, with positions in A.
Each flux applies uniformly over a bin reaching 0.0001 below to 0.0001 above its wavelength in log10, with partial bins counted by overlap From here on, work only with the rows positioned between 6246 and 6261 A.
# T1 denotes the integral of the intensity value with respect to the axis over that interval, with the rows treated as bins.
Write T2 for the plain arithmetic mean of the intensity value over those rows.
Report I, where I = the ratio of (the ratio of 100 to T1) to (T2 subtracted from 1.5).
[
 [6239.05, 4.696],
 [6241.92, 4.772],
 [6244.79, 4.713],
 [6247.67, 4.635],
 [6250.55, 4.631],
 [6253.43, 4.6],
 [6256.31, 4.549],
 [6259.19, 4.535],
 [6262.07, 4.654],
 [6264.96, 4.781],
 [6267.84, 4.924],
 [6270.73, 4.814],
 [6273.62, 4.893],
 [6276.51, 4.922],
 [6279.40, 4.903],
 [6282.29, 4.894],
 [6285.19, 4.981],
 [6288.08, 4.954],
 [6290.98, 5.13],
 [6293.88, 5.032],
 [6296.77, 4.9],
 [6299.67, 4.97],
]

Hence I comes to -0.47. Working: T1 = 68.9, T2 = 4.6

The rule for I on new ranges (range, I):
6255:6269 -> -0.48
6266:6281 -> -0.40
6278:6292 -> -0.41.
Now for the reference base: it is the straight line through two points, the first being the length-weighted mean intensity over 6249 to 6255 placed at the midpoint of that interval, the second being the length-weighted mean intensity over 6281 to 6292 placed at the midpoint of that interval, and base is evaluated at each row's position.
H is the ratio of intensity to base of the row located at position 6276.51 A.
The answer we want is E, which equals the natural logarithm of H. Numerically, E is 0.009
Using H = 1.009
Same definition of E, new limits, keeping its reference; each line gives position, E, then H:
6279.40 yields -0.001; 0.999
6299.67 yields -0.031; 0.970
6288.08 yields -0.009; 0.991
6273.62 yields 0.010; 1.010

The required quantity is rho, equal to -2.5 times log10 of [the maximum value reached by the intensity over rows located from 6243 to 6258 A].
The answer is -1.68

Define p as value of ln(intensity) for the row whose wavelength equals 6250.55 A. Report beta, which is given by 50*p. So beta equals 77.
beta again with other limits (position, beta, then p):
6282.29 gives 79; 1.59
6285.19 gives 80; 1.61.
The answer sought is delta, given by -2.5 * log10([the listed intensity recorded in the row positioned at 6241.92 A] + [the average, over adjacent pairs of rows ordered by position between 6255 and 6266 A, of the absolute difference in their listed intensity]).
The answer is -1.72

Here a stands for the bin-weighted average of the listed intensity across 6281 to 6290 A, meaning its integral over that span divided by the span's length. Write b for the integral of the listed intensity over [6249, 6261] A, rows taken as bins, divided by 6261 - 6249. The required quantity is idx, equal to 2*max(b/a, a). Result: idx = 9.90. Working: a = 4.95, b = 4.58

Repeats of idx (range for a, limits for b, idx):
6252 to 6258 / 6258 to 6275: 9.15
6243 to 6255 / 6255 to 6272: 9.29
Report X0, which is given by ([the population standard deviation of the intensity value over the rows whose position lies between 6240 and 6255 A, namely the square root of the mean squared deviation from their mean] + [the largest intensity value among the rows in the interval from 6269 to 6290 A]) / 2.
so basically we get 2.52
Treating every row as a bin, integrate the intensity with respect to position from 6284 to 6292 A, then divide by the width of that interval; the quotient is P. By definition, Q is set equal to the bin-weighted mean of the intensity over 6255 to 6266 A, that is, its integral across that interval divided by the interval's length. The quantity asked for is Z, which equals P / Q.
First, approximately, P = 5.02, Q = 4.62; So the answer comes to 1.09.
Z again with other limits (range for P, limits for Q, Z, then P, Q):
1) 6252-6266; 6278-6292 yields 0.93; 4.62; 4.97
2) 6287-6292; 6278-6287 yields 1.02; 5.04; 4.93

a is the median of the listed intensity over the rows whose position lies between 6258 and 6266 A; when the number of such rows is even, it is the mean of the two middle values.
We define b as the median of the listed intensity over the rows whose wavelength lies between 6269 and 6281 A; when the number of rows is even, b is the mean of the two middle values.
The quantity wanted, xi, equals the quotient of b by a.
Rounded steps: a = 4.65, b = 4.90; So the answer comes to 1.05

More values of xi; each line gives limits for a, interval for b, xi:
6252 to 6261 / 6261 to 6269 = 1.05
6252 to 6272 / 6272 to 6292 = 1.06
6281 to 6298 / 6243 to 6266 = 0.93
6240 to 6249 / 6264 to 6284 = 1.04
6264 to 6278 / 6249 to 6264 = 0.94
